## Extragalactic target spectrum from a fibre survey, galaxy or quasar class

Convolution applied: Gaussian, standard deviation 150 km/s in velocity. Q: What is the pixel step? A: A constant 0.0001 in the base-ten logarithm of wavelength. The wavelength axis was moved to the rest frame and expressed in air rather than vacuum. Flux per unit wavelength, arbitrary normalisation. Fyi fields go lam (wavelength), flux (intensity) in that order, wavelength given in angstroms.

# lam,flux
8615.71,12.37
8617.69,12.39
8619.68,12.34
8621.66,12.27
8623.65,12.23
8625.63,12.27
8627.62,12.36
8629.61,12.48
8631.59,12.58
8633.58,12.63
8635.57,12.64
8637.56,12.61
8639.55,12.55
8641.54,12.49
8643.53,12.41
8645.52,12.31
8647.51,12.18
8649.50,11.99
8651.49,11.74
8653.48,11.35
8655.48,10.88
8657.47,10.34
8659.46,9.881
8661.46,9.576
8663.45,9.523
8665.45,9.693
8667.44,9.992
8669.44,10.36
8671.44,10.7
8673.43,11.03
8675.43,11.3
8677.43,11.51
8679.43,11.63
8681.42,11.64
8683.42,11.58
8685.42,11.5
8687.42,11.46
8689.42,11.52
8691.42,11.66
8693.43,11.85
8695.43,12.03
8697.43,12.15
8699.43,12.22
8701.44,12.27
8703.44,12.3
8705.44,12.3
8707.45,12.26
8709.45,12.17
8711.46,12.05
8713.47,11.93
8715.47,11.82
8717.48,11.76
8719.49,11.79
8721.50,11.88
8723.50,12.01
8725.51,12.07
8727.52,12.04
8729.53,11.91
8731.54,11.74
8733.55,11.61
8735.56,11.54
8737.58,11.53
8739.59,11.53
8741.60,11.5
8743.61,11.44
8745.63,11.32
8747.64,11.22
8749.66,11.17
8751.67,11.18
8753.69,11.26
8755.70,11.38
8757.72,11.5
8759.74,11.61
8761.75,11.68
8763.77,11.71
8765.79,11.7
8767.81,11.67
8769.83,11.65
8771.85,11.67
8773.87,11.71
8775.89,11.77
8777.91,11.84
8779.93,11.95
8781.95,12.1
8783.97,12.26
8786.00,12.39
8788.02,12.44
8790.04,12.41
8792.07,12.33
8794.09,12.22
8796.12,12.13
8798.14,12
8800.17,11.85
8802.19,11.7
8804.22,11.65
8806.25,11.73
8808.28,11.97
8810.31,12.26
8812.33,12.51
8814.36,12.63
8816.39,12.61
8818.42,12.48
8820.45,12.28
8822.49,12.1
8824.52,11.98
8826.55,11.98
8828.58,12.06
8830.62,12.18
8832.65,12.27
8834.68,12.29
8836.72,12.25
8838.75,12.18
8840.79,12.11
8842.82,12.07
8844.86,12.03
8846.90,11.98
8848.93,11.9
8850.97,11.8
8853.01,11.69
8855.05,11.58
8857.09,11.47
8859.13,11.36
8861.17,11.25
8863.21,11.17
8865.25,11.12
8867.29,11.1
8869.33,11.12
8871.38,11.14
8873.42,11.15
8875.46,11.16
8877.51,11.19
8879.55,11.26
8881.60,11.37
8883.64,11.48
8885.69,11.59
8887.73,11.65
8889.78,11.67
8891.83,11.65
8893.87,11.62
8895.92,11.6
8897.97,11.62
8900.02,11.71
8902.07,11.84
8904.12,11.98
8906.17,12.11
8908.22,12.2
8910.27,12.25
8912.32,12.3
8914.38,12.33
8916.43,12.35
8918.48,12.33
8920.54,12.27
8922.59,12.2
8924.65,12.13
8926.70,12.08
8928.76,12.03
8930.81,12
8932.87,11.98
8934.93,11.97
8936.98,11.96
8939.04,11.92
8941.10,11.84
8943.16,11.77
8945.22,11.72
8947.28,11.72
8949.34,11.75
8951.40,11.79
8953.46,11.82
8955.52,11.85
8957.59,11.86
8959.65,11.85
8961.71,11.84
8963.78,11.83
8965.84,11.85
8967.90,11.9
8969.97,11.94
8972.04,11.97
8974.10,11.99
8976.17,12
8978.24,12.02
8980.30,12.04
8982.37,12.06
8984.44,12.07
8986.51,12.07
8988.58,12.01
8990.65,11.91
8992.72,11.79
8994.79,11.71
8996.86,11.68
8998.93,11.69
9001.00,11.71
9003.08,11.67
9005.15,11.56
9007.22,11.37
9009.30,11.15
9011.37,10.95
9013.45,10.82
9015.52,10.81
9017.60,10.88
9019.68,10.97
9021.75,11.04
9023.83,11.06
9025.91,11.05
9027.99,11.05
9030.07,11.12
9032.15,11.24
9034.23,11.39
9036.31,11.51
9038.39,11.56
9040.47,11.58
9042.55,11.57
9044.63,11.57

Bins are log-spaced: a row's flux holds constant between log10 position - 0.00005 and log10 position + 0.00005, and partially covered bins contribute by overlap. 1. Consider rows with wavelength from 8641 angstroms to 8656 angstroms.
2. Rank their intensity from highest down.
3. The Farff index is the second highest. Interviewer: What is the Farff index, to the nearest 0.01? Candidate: 12.41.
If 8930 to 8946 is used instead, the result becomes 11.98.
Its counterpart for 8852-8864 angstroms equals 11.58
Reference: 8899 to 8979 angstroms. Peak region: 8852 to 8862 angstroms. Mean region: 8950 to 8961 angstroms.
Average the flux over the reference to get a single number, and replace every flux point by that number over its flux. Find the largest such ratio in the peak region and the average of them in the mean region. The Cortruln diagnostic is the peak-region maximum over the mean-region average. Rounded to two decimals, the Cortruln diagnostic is 1.05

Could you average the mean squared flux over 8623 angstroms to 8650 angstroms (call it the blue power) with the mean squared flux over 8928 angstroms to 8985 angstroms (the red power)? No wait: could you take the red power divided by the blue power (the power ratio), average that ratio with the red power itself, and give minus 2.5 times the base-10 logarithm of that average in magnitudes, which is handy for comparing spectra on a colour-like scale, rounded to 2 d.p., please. -4.63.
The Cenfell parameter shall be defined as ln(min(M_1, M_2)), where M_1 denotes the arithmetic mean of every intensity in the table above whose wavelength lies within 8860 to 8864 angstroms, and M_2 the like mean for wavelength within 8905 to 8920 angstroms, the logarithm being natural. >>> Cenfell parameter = 2.42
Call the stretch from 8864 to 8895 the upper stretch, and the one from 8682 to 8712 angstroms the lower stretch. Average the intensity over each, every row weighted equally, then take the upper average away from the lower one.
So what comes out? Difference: 0.60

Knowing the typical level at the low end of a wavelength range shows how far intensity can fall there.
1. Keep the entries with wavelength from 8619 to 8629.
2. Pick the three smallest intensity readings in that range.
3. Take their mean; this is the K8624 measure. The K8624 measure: 12.3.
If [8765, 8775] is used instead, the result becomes 11.7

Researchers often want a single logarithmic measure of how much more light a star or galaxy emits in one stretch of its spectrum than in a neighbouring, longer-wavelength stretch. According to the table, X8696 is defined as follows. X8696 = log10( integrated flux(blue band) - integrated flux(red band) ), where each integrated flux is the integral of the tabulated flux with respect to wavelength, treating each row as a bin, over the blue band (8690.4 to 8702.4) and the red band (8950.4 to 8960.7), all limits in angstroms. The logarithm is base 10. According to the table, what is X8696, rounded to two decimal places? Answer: 1.35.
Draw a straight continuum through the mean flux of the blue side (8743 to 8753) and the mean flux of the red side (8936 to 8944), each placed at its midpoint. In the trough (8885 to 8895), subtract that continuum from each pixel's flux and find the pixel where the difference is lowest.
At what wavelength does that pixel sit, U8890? 8885.69 angstroms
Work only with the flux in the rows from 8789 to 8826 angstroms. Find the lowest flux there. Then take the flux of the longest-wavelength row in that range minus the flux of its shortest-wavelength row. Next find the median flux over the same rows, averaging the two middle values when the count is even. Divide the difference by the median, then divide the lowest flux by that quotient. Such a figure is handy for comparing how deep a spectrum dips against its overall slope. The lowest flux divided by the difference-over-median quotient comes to -330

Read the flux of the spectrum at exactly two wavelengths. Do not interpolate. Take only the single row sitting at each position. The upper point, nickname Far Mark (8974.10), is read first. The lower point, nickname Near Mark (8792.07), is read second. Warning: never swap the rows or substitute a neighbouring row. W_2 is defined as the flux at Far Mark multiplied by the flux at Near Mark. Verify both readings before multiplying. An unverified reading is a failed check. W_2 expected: 148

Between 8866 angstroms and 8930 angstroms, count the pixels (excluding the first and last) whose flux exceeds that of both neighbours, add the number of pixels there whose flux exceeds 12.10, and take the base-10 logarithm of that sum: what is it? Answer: 1.08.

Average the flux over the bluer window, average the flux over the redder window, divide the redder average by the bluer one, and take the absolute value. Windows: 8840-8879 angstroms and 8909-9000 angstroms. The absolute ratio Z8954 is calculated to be 1.04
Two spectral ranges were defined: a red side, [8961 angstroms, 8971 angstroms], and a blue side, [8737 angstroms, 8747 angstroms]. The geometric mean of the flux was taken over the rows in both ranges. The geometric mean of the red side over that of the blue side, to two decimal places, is 1.04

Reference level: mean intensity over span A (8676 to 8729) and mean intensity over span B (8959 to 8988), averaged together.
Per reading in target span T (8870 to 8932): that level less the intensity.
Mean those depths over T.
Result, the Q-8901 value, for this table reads 0.1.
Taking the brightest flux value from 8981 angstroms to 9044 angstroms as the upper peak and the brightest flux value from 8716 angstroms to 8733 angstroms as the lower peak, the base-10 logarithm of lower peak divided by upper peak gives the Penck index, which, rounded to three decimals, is 0.000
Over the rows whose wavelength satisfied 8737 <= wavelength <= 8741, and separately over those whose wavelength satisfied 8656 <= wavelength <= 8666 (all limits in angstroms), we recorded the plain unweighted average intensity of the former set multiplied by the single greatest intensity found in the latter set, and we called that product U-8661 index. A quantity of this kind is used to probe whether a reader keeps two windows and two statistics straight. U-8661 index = 119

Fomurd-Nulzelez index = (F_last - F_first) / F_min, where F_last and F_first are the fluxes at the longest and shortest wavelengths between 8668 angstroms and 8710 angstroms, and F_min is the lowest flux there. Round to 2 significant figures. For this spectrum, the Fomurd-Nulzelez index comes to 0.17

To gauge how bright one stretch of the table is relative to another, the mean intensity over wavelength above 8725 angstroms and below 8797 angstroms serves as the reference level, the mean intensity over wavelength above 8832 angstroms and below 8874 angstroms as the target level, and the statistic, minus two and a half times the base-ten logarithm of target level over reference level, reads 0.008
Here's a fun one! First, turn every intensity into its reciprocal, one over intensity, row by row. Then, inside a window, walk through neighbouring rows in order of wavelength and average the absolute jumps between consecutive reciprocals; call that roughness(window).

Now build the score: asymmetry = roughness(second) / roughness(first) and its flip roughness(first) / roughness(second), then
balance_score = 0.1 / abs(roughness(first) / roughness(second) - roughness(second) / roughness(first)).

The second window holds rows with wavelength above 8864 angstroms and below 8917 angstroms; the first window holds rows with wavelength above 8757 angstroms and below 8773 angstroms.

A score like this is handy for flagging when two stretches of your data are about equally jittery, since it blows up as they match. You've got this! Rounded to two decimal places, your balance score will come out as 0.17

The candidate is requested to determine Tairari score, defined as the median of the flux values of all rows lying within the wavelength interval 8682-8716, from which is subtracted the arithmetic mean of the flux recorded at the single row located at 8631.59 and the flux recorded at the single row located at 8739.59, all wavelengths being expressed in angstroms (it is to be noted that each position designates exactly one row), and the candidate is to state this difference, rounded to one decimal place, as 0.0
